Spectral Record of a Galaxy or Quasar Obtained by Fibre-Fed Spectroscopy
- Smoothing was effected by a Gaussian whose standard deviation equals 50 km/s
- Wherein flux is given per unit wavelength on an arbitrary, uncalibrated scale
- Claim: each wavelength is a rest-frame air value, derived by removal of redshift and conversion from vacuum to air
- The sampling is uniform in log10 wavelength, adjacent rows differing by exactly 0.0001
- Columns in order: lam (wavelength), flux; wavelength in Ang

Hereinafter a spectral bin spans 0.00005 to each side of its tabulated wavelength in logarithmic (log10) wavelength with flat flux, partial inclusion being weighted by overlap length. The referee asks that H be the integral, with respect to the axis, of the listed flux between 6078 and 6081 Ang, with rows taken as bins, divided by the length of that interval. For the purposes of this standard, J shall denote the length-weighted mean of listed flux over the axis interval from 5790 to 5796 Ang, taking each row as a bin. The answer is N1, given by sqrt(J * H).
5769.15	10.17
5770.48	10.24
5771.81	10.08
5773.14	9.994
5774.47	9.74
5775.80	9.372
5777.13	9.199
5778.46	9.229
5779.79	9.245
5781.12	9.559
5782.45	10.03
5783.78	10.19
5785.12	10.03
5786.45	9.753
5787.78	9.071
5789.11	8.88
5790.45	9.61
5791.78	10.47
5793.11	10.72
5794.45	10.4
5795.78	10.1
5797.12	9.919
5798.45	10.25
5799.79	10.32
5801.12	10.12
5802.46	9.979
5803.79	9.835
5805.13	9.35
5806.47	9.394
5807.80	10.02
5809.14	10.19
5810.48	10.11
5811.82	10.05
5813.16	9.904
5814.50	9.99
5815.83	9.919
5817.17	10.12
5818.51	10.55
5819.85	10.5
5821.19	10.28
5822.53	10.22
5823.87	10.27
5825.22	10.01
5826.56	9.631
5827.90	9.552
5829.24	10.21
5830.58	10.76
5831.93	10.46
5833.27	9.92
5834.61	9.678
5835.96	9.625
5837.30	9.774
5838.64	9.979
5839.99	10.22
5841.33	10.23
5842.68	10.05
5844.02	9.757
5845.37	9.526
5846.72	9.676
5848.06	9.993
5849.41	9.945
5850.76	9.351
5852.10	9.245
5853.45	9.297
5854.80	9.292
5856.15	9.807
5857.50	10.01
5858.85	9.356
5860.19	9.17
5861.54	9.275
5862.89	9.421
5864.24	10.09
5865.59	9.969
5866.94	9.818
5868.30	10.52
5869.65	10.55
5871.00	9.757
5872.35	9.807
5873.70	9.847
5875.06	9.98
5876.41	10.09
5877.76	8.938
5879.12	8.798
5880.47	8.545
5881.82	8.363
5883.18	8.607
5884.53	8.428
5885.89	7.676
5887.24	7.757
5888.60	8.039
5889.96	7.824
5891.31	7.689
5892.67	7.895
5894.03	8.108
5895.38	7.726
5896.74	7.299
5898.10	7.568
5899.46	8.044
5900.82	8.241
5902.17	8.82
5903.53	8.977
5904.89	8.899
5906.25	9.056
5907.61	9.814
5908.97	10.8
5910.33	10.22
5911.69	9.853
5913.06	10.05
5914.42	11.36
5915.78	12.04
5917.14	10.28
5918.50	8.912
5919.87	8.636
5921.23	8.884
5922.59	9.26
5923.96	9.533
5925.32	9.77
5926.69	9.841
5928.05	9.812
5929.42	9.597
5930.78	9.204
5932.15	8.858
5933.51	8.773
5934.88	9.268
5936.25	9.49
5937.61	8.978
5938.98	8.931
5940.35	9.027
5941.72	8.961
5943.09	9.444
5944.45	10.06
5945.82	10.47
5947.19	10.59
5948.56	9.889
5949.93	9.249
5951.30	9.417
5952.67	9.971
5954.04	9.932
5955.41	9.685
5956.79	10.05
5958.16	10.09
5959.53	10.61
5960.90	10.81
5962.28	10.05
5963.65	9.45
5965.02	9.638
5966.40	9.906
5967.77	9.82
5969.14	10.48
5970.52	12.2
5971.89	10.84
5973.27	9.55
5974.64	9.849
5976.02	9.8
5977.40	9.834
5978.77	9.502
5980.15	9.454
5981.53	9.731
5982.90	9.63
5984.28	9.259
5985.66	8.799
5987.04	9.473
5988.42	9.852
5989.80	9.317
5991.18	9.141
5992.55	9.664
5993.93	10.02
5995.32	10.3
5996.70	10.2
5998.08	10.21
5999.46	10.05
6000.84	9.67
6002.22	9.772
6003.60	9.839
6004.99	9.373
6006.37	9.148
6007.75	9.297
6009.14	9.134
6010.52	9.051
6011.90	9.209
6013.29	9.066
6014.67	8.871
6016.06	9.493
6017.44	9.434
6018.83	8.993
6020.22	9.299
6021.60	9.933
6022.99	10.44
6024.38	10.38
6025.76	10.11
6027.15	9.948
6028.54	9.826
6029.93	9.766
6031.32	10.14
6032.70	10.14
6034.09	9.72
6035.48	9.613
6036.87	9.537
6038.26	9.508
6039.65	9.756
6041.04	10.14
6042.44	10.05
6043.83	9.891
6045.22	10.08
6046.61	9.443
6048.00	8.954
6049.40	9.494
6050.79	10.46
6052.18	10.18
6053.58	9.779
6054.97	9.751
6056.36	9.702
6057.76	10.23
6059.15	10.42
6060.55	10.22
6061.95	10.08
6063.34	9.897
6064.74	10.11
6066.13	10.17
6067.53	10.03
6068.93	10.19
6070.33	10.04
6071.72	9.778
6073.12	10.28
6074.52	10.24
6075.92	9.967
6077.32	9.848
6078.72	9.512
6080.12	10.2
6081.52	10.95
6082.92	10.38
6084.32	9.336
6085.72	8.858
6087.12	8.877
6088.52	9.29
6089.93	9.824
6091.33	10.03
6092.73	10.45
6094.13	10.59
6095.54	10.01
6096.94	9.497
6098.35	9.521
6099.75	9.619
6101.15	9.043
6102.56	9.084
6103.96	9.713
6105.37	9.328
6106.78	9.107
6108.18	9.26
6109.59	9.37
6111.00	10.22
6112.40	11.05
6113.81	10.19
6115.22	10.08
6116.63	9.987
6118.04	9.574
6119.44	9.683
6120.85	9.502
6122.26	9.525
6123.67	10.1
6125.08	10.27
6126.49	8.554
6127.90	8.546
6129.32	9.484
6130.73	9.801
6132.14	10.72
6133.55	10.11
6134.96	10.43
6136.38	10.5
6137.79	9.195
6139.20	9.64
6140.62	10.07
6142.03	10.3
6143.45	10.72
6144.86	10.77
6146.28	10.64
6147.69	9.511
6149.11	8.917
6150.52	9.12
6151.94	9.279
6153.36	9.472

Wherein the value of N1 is 10.1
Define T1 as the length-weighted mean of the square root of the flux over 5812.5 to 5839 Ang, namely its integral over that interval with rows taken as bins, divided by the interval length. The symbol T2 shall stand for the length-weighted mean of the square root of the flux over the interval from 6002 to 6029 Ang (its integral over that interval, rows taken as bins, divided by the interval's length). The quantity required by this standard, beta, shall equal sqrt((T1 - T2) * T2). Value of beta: 0.5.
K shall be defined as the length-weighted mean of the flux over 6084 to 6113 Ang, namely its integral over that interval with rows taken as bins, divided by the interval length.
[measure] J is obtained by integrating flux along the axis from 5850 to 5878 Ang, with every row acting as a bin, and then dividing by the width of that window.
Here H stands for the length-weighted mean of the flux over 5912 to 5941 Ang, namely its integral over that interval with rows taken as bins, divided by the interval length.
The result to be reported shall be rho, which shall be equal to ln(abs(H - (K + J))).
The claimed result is 2.280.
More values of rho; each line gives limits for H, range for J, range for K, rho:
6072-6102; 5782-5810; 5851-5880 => 2.280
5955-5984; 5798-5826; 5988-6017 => 2.259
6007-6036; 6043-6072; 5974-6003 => 2.306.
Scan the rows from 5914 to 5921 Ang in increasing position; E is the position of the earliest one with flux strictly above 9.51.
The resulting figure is 5914.42 Ang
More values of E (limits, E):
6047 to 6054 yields 6050.79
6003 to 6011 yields 6003.60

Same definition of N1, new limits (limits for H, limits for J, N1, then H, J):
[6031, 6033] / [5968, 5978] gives 10.3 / 10.19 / 10.3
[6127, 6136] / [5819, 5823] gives 10.1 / 9.84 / 10.4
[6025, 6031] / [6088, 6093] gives 9.9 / 9.93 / 9.9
